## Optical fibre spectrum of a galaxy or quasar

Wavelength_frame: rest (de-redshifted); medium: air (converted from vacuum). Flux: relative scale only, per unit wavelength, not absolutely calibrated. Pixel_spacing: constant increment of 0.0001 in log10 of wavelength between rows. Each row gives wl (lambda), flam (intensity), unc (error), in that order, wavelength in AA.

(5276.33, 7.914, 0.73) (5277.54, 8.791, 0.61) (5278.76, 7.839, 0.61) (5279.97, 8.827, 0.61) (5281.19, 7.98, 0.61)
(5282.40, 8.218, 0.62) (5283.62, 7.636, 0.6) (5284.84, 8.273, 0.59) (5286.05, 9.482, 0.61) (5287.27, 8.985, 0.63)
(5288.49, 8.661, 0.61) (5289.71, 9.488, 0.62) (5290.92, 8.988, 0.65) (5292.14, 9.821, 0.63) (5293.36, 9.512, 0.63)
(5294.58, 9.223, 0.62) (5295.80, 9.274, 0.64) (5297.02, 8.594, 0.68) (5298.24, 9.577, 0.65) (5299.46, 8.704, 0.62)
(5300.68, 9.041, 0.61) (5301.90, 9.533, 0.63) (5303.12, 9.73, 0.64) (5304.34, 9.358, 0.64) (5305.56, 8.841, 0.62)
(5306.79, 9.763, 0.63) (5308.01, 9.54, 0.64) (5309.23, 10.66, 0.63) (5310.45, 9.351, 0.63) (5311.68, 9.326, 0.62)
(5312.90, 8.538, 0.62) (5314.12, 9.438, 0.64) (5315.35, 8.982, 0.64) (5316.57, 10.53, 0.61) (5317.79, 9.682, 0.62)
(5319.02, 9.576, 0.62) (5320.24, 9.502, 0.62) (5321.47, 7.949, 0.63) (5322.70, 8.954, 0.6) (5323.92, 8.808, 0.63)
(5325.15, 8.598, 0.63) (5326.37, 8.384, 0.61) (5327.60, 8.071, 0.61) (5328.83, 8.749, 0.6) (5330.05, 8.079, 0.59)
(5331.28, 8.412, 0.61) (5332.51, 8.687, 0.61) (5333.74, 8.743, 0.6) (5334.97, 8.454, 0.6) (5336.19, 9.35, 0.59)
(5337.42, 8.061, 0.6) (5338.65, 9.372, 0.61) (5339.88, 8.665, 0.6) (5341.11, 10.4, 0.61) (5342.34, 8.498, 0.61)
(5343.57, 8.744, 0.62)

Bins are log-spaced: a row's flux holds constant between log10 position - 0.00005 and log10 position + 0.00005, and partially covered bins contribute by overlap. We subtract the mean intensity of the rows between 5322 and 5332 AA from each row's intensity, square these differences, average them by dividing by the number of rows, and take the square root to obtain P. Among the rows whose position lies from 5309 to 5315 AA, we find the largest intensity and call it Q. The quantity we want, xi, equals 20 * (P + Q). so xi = 219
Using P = 0.31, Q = 10.66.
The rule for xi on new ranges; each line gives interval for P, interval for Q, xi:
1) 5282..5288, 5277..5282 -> 189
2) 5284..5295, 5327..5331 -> 184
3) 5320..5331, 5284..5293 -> 206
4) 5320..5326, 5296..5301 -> 202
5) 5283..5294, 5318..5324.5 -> 205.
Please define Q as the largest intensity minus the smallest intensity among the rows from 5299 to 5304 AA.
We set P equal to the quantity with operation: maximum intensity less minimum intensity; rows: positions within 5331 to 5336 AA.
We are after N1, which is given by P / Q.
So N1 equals 0.32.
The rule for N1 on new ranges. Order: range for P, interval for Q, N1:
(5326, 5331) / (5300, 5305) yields 0.98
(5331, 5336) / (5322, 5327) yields 0.58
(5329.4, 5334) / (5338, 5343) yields 0.35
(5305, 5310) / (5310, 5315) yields 2.02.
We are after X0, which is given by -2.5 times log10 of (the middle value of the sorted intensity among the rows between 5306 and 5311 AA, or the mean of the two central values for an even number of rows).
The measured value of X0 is -2.46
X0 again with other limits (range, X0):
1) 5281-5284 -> -2.26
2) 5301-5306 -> -2.44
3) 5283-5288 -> -2.34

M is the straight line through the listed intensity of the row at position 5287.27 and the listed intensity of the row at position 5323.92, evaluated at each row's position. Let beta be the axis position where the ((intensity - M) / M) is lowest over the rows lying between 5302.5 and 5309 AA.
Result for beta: 5305.56 AA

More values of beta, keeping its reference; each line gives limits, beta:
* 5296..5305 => 5297.02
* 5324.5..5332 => 5327.60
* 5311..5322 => 5321.47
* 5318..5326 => 5321.47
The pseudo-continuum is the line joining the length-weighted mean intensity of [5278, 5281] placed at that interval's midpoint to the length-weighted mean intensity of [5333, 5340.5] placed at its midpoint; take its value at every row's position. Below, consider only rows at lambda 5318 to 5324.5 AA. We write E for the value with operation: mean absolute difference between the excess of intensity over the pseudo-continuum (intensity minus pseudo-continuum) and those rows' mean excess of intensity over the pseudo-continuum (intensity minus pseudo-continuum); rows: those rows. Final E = 0.48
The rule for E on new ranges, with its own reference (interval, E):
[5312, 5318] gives 0.53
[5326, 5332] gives 0.21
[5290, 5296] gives 0.25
